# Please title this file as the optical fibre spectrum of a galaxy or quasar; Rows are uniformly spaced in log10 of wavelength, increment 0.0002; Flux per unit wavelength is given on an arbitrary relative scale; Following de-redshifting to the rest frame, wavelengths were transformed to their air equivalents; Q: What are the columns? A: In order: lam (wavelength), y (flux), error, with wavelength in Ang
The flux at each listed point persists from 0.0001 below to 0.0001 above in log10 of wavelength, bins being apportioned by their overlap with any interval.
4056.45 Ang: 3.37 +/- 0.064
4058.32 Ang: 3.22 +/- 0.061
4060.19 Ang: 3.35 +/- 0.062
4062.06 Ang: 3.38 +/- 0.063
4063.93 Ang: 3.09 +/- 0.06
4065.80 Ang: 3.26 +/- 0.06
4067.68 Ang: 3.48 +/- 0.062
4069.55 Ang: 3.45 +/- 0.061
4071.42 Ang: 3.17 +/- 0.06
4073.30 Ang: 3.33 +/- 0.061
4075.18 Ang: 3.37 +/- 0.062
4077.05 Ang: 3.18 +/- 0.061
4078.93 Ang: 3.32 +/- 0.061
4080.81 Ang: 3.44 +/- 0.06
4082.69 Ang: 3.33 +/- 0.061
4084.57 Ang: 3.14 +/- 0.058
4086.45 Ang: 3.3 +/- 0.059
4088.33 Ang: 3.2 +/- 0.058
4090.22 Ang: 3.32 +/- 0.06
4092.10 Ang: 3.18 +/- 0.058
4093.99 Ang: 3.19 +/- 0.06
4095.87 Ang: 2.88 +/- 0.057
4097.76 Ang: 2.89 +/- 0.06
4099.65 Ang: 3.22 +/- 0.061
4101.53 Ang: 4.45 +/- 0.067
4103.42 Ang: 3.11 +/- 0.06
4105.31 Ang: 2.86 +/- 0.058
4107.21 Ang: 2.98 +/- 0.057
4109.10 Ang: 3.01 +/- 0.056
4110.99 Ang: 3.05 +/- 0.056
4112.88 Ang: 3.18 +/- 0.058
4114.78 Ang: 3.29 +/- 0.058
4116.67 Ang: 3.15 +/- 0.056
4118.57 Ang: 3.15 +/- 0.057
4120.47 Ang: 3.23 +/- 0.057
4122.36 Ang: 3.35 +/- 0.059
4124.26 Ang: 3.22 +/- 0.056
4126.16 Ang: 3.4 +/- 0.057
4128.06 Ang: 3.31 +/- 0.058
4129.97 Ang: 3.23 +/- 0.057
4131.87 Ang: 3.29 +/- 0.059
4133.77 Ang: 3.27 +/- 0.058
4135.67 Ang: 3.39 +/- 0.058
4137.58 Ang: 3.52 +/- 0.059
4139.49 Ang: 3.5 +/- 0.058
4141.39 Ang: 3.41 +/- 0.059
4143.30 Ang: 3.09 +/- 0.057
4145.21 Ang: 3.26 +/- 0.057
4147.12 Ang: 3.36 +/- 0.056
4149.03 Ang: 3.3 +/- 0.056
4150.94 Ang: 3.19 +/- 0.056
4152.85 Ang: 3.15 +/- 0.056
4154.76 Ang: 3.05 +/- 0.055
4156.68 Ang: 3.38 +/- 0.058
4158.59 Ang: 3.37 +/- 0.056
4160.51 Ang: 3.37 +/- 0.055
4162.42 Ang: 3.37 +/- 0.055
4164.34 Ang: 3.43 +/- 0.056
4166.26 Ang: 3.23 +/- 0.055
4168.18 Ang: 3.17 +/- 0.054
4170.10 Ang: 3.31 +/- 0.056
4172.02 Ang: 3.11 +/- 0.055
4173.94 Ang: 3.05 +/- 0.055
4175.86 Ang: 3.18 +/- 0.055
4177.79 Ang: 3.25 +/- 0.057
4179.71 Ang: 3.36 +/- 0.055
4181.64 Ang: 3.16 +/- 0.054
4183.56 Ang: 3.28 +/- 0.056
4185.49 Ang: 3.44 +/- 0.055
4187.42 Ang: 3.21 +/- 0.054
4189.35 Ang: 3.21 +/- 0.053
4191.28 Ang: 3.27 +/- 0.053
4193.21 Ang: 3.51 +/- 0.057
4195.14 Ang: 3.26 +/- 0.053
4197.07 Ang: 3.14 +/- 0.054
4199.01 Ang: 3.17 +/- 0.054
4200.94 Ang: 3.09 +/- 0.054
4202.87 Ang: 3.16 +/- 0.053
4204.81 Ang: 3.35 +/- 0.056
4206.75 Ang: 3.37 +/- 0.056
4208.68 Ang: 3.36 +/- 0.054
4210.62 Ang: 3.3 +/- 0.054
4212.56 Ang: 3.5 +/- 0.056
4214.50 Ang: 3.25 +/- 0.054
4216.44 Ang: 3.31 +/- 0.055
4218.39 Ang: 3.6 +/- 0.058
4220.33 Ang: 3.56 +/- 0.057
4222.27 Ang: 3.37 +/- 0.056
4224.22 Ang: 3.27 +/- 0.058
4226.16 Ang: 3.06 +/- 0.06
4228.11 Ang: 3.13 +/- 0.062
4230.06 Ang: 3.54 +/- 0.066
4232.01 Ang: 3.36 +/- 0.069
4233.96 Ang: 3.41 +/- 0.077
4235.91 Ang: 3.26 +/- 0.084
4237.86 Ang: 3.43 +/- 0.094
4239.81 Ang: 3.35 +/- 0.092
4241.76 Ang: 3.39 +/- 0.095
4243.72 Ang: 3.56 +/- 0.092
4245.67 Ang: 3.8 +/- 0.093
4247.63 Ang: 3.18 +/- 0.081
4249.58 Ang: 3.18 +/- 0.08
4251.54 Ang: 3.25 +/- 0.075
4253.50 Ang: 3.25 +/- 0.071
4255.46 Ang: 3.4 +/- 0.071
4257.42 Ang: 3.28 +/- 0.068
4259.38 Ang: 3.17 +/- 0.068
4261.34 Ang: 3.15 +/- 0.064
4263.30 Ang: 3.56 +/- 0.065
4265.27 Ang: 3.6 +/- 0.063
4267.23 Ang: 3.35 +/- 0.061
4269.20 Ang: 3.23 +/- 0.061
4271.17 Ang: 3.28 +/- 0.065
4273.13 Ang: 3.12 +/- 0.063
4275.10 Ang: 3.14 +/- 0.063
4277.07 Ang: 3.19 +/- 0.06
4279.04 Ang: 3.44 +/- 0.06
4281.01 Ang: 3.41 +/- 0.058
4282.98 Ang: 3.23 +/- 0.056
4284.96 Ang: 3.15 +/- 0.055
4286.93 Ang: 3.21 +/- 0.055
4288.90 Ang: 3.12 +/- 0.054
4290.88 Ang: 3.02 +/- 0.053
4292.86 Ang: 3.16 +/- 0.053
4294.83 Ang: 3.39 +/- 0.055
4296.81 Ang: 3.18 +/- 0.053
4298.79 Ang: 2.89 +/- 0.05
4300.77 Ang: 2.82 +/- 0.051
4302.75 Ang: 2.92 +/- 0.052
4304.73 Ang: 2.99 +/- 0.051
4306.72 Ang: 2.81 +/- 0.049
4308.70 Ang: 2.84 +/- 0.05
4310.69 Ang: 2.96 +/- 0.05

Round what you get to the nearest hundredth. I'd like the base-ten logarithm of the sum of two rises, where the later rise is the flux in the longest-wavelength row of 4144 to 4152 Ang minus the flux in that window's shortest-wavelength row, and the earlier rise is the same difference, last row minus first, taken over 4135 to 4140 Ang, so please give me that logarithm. -1.40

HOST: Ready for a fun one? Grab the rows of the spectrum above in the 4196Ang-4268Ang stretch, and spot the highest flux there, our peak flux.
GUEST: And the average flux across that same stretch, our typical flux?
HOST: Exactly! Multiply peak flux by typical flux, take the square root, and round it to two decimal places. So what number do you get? 3.56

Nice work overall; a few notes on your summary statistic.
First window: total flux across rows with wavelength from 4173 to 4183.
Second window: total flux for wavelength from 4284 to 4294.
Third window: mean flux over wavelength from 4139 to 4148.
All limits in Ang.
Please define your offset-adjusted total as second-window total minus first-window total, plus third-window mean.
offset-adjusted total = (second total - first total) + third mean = 3.0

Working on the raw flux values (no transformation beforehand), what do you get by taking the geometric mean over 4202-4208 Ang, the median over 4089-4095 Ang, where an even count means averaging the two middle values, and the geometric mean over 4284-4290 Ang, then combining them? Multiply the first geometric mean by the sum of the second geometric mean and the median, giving 20.9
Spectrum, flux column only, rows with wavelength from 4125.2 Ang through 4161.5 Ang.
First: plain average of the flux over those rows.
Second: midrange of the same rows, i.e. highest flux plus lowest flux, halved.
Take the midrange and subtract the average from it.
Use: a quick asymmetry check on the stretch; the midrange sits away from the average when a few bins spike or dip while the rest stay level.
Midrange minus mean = -0.02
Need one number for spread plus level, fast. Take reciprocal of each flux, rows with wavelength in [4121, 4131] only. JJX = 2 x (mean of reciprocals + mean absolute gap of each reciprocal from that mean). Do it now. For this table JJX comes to 0.62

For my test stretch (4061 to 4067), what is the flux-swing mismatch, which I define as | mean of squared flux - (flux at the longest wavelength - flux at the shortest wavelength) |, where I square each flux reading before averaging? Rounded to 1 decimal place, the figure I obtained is 10.7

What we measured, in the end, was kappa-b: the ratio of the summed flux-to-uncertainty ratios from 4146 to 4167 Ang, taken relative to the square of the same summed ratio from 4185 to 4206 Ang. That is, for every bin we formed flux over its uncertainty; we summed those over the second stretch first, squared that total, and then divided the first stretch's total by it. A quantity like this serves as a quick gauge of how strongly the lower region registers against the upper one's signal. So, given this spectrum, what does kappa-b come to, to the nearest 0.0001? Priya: 0.0015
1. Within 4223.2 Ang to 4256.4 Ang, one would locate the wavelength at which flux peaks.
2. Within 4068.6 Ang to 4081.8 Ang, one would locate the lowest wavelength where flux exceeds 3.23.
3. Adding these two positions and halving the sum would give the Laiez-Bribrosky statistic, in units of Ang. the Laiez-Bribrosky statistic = 4157.6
